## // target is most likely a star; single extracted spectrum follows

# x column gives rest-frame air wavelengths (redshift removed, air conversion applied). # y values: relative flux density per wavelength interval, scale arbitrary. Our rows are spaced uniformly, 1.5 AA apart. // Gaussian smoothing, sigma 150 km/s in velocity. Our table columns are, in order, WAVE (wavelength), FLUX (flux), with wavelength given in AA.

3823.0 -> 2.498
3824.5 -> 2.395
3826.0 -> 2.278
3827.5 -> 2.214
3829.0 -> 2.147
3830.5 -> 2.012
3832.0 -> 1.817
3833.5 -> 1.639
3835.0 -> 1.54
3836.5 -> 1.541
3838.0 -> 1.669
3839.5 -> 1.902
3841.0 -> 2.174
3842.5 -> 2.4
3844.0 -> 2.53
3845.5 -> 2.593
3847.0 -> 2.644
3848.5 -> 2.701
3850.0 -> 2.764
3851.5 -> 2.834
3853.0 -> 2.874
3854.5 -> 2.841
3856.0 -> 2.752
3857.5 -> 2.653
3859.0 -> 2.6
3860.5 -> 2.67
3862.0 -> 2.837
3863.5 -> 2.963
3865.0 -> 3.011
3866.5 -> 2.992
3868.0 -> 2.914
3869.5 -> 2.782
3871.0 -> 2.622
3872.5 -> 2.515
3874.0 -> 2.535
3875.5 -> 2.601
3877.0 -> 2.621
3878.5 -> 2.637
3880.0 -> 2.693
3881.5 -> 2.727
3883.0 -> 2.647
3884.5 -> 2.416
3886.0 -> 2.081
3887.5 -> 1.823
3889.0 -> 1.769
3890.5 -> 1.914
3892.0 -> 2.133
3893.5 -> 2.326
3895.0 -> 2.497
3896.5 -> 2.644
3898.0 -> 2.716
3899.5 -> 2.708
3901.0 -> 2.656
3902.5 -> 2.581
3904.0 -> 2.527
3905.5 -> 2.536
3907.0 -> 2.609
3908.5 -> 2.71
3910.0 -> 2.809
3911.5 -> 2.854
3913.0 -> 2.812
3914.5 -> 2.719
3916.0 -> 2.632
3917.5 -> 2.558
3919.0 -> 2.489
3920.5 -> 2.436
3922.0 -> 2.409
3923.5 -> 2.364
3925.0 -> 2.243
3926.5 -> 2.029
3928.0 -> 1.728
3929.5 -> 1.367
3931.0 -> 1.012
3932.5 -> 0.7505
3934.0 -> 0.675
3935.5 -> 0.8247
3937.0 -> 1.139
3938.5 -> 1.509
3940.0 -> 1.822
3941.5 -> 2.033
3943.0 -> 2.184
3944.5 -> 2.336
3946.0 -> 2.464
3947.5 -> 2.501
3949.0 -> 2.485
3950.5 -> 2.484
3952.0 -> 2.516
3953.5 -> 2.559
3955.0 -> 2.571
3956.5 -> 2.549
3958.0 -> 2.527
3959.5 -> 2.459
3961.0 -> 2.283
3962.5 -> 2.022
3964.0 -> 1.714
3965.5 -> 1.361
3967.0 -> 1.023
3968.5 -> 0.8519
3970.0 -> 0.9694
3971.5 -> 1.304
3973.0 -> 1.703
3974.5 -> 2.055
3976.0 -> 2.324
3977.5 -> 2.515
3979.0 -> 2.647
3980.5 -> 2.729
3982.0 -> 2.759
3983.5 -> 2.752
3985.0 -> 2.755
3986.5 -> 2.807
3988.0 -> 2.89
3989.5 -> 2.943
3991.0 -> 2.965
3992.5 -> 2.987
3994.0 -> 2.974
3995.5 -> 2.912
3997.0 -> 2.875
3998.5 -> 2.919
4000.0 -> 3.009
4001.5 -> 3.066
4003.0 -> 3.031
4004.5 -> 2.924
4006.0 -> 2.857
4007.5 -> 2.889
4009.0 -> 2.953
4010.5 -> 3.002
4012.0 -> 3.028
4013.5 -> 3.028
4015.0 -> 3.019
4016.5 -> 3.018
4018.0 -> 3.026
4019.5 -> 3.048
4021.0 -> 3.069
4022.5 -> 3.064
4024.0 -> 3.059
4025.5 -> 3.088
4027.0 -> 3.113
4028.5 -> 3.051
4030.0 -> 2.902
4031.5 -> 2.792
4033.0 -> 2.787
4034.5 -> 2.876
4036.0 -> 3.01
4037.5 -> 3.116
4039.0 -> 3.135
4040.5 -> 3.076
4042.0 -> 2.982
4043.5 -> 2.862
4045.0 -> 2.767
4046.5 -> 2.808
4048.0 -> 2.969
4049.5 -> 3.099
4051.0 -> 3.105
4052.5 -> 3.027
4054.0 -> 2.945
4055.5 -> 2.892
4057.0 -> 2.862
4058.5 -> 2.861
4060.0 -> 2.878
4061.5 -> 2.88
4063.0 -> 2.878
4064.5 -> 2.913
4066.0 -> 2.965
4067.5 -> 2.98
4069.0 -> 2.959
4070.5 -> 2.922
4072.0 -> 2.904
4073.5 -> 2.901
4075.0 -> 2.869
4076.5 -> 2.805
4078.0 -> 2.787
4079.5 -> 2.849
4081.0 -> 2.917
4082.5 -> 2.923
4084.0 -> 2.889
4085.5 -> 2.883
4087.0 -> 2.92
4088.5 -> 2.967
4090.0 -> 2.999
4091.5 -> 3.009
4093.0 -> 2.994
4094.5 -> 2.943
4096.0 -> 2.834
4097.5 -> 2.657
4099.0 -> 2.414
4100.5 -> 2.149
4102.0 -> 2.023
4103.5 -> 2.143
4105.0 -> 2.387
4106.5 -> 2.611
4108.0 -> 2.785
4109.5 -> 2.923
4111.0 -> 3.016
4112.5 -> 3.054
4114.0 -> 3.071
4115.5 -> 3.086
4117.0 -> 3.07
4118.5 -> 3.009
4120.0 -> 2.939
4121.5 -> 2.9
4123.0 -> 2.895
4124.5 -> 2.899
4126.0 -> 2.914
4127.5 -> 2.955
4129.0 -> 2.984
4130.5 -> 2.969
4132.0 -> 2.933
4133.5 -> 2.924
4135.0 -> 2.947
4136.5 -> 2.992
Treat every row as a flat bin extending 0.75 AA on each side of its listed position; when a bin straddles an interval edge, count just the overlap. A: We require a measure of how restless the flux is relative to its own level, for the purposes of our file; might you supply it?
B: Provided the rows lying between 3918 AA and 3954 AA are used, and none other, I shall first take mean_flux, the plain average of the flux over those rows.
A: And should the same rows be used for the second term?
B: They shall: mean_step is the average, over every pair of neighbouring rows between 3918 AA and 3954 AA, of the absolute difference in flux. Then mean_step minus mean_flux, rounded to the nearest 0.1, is -1.8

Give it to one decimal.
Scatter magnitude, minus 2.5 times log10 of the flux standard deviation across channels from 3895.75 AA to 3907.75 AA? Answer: 2.9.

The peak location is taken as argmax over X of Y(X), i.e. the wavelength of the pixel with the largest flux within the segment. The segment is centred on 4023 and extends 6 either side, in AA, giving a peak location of 4027.0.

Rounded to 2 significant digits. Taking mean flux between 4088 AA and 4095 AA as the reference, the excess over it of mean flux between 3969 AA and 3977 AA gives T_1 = -1.3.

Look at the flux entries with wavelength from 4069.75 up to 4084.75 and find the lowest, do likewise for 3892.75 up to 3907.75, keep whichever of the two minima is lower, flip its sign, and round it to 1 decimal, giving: -2.3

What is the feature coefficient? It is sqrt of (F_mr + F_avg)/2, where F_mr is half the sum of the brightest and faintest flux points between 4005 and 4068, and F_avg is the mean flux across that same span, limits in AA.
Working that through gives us 1.72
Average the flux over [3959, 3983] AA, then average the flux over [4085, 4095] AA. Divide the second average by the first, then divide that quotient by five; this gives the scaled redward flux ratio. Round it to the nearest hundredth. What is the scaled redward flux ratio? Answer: 0.31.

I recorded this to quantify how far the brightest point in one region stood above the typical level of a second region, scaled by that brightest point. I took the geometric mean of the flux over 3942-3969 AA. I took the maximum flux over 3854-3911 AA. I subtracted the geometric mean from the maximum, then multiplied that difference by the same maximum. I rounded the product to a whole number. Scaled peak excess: 3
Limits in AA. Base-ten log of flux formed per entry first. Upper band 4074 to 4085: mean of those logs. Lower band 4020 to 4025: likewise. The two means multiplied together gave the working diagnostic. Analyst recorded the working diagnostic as 0.222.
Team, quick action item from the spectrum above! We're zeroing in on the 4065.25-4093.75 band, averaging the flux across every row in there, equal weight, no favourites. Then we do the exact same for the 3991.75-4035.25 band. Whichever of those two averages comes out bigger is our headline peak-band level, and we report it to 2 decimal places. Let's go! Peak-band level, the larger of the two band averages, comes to 2.98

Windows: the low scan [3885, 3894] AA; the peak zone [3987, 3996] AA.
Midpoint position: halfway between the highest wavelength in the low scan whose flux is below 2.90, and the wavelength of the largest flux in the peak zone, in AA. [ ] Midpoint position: 3943.0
